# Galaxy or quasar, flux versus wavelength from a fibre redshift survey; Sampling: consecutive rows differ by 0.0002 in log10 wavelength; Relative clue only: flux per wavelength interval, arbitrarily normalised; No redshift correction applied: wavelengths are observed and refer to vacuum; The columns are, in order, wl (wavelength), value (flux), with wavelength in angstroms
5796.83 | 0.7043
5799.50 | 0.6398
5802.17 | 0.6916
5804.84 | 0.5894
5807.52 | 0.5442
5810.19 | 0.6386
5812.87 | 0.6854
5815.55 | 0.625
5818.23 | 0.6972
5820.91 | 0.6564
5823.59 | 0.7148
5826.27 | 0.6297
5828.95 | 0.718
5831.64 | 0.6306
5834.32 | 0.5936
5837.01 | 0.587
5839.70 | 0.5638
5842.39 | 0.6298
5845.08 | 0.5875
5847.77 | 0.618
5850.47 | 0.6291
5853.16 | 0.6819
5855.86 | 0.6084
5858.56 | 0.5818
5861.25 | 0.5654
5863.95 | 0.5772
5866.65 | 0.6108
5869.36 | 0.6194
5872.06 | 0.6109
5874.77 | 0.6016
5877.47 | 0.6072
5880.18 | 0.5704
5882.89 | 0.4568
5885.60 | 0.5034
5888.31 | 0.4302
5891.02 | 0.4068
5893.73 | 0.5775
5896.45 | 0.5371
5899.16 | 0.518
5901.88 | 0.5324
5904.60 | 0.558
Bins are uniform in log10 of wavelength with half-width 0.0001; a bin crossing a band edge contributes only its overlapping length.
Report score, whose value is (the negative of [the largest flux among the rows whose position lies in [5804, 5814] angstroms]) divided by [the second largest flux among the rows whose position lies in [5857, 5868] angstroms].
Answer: -1.18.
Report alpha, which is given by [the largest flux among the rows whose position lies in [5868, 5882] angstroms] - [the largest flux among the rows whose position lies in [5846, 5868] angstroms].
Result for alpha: -0.06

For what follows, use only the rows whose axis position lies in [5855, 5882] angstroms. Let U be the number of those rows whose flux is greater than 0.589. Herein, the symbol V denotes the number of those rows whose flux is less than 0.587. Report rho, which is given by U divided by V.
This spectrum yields 1.5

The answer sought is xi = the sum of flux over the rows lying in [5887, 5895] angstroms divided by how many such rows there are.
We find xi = 0.47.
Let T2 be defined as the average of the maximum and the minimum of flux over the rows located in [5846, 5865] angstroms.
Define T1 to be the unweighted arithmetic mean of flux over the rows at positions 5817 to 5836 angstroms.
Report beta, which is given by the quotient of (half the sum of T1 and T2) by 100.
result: 0.0064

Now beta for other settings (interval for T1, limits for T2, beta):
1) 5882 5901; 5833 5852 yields 0.0054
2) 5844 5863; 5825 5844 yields 0.0063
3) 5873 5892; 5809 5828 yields 0.0059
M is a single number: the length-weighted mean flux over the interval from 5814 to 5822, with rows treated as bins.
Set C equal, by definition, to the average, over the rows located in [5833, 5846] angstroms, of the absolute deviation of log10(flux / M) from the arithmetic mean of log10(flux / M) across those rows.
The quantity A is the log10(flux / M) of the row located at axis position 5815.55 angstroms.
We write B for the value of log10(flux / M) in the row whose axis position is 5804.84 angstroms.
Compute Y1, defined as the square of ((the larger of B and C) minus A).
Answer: 0.0012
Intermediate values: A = -0.0237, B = -0.049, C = 0.011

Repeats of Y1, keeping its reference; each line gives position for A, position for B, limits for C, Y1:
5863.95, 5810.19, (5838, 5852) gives 0.0057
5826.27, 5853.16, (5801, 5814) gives 0.0031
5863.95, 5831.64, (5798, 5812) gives 0.0079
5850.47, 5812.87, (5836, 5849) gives 0.0014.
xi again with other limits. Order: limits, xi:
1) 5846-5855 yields 0.64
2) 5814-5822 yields 0.66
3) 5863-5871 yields 0.60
